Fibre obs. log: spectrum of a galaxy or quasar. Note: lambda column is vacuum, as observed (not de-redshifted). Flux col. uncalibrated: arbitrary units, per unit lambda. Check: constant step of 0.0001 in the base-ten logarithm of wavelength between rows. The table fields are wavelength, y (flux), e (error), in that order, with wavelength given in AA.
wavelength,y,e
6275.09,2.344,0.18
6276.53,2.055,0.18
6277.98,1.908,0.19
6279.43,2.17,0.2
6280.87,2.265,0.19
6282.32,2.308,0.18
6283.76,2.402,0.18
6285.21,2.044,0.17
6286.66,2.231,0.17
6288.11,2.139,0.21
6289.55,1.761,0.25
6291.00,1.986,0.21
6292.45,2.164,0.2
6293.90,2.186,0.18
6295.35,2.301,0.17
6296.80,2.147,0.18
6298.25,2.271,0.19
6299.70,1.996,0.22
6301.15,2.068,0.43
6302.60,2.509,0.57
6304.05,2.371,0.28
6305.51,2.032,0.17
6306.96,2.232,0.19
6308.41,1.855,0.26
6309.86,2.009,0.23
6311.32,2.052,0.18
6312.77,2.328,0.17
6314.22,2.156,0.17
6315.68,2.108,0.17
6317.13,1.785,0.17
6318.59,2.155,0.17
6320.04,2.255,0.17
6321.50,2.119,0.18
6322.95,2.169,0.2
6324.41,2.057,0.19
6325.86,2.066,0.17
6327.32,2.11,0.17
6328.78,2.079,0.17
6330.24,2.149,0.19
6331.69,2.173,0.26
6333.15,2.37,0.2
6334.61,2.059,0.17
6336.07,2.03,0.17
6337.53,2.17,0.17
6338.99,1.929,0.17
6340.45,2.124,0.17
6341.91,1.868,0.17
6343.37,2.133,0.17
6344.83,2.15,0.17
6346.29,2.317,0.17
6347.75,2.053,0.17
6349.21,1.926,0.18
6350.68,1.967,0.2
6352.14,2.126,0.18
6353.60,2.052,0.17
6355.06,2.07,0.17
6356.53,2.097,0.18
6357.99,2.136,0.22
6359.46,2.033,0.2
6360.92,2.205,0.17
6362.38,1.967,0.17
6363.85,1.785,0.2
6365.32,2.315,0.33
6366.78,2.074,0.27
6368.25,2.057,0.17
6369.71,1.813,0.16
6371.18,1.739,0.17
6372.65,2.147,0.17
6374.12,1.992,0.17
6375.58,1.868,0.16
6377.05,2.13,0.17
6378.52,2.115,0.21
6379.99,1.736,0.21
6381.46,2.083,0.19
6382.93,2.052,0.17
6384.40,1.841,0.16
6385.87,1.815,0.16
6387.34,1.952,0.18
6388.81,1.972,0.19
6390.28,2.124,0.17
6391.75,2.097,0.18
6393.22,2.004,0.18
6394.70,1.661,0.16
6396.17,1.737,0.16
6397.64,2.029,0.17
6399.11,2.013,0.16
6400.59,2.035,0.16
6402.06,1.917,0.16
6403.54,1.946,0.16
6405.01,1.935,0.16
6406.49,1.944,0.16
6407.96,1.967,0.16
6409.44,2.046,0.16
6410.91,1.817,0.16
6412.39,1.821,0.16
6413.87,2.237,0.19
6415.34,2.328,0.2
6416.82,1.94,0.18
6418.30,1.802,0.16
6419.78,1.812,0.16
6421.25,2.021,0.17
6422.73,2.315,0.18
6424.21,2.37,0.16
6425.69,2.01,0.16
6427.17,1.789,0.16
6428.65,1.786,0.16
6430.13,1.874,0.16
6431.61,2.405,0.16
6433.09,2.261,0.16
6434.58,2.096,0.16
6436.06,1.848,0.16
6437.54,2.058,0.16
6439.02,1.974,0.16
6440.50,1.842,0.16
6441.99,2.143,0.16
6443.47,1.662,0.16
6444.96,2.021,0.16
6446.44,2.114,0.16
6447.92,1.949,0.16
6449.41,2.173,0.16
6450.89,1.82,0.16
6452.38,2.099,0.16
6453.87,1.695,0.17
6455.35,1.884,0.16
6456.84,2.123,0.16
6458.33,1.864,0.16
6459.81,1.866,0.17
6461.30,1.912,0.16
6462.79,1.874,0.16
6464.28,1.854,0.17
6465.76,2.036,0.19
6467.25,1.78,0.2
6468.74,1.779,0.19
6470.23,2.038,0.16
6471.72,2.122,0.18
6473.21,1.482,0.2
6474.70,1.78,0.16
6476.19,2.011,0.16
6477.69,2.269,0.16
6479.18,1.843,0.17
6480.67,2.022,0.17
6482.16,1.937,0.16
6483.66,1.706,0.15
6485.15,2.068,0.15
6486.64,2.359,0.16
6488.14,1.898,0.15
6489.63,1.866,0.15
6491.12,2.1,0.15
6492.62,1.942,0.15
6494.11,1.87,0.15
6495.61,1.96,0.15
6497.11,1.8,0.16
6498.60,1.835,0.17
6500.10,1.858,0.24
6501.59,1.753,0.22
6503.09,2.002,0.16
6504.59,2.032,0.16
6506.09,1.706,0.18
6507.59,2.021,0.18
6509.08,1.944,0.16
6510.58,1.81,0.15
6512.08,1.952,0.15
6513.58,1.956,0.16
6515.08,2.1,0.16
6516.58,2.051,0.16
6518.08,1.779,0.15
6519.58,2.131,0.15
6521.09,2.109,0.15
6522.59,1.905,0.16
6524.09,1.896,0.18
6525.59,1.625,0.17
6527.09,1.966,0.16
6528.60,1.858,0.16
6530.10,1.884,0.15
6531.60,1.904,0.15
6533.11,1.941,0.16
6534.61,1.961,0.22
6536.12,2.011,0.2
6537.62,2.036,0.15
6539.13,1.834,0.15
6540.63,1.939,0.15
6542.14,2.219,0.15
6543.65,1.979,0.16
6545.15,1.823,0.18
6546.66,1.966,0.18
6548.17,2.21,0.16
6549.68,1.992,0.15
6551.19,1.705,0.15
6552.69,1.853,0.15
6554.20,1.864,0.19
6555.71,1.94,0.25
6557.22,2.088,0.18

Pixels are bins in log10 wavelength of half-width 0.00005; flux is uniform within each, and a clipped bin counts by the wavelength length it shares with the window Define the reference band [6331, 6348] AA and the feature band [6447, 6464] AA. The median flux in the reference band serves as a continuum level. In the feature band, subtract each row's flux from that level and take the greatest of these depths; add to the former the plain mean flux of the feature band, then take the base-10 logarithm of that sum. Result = 0.374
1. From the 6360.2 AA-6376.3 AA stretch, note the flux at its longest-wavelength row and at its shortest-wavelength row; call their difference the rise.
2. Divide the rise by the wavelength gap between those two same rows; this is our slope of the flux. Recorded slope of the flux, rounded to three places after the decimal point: -0.023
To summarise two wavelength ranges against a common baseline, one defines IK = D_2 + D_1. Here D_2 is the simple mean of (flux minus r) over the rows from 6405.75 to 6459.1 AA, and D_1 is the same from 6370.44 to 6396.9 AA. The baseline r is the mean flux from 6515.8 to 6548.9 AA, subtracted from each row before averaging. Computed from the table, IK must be 0.03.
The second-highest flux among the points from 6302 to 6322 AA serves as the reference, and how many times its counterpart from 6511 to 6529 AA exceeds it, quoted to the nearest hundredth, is 0.89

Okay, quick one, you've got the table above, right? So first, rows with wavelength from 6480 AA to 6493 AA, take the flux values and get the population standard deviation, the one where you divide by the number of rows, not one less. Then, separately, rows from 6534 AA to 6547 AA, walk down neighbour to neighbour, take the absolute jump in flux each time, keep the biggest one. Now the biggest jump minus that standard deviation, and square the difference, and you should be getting 0.012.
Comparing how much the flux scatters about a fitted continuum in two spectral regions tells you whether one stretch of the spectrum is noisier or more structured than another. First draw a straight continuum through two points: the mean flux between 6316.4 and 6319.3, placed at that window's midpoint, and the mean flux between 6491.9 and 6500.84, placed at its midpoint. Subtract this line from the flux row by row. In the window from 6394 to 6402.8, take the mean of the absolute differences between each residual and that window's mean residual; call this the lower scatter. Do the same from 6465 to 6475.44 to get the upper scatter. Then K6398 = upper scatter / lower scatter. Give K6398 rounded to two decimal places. 1.31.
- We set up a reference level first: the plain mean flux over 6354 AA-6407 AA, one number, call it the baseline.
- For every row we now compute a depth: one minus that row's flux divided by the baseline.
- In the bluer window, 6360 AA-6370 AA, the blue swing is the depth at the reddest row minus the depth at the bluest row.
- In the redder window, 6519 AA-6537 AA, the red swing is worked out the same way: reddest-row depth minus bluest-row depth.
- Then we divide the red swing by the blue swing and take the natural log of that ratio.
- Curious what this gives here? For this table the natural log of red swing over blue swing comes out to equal -1.2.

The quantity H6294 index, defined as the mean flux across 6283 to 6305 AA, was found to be 2.17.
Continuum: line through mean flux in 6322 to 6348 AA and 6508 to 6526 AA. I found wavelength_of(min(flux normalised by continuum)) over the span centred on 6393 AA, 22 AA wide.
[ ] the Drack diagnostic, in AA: 6394.70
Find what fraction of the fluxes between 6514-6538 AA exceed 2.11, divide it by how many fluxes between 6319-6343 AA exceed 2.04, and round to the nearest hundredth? 0.00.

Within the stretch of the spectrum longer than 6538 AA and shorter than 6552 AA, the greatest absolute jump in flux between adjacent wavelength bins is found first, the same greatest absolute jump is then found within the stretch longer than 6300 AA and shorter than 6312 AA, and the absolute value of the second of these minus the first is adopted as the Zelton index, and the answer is 0.15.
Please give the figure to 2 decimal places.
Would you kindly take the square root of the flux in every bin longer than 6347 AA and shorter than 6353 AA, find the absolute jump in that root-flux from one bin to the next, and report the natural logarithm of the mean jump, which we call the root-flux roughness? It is -3.26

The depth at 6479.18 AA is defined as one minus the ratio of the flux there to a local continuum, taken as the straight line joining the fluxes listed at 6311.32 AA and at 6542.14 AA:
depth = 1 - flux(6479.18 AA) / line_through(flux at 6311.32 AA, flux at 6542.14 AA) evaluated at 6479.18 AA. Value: 0.15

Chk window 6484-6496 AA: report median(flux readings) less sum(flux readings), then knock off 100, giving -114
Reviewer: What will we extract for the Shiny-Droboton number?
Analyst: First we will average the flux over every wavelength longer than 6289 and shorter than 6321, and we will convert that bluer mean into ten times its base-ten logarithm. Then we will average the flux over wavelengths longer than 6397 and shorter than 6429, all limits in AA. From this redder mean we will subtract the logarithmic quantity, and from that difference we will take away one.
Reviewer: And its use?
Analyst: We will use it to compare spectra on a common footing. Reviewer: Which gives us -2.28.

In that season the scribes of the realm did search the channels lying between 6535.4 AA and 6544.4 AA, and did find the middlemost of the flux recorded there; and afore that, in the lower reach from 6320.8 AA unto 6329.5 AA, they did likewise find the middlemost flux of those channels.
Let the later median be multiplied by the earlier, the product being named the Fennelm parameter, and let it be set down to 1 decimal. 4.2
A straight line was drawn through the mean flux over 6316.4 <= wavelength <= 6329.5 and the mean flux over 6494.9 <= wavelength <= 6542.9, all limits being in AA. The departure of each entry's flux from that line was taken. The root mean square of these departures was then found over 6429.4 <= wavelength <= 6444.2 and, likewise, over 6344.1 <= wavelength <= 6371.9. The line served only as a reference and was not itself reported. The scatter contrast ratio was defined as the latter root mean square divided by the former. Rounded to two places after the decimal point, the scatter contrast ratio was 0.72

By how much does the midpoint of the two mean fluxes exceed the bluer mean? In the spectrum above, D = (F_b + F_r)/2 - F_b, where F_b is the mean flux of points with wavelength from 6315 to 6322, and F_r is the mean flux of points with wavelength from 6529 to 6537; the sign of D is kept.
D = -0.072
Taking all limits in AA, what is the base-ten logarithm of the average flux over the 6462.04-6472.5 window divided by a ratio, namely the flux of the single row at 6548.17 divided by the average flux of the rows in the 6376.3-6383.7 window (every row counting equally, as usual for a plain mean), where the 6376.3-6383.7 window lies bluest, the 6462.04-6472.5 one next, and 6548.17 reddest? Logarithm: 0.246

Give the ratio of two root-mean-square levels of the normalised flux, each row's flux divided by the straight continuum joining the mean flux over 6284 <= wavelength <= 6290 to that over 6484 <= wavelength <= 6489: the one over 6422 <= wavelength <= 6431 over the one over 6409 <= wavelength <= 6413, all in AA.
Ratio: 1.07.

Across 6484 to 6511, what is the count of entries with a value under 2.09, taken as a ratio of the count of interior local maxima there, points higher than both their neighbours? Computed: 2.67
